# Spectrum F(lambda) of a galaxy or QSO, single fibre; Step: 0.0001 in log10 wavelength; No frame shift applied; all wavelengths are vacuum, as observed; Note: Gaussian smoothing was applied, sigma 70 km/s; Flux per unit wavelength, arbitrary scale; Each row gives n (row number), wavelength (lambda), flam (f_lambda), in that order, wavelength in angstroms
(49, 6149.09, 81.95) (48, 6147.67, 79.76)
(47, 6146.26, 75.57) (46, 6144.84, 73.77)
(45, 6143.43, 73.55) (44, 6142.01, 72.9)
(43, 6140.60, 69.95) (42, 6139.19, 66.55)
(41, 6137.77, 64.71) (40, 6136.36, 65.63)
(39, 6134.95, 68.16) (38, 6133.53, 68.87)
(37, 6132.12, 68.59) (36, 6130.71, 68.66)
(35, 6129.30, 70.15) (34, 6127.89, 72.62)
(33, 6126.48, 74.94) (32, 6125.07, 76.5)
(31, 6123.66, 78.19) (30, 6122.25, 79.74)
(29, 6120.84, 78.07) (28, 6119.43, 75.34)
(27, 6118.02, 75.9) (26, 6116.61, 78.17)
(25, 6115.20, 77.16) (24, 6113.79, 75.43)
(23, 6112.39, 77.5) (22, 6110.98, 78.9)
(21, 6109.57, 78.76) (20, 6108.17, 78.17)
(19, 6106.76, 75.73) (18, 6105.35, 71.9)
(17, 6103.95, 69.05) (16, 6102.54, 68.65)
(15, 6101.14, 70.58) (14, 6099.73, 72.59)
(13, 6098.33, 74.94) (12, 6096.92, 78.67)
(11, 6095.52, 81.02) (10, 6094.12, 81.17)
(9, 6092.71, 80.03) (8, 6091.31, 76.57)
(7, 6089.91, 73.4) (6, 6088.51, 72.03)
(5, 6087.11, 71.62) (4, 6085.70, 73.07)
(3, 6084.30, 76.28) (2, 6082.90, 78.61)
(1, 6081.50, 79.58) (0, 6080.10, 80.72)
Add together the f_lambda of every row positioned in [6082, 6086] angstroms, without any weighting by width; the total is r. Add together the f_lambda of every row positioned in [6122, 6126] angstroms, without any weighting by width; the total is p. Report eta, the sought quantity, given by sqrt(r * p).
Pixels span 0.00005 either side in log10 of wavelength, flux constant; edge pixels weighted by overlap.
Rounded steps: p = 234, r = 228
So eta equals 231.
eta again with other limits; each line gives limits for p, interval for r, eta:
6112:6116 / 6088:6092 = 226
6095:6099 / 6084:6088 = 228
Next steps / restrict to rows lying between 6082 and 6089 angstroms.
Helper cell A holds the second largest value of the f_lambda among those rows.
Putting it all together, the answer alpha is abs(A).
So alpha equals 76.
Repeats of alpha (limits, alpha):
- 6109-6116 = 79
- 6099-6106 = 72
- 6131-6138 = 69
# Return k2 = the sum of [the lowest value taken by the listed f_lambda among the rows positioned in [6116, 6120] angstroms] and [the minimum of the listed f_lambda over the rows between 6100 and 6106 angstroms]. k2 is 144.0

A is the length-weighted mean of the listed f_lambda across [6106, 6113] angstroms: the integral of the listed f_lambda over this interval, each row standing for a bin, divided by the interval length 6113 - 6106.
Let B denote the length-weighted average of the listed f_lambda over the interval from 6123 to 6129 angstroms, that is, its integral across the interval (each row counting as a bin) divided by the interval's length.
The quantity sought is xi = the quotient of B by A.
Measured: 0.97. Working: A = 78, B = 75.2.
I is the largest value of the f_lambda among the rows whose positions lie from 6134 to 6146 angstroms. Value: 73.77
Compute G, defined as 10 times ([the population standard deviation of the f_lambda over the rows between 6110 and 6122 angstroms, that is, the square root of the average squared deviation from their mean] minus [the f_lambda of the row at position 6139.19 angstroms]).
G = -653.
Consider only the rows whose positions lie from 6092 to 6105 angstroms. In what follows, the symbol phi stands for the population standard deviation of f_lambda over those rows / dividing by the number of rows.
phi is 4.9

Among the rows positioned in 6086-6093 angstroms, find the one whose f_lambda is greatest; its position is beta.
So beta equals 6092.71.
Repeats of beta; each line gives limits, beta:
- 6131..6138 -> 6133.53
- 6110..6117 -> 6110.98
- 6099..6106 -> 6099.73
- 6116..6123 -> 6122.25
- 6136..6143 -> 6142.01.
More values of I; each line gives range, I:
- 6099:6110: 78.76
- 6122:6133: 79.74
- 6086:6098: 81.17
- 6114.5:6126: 79.74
